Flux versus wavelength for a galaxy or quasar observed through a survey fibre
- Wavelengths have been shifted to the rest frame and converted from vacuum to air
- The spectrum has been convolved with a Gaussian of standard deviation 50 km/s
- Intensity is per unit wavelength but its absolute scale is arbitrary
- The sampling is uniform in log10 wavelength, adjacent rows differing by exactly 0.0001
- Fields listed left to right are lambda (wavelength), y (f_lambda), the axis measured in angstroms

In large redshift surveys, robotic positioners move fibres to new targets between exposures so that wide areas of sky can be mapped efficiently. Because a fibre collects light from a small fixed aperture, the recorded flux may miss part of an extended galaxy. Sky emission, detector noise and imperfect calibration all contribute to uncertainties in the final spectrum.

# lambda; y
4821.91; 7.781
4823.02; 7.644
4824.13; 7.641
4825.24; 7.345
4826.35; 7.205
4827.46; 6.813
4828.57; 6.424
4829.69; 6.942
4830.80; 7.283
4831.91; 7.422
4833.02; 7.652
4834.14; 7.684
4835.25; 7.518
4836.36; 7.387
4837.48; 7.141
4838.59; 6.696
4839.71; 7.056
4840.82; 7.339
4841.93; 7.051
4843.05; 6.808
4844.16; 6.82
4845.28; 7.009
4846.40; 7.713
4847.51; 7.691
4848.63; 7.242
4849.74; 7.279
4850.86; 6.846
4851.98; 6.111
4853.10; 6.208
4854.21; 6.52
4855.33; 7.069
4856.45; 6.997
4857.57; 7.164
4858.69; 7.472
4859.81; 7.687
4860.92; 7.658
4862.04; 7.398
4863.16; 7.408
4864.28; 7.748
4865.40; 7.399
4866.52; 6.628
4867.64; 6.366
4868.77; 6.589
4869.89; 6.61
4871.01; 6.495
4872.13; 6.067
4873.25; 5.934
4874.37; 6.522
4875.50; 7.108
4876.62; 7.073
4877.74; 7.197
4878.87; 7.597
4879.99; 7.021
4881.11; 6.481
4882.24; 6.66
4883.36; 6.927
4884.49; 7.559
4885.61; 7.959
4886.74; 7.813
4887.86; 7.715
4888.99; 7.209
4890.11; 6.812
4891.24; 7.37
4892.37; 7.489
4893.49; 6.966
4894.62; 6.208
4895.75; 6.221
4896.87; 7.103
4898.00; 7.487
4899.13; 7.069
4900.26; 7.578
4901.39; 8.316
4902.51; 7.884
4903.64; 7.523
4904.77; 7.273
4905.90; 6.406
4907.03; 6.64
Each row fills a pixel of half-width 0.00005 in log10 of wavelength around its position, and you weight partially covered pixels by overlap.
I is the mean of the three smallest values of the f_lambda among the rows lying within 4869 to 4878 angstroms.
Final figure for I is 6.2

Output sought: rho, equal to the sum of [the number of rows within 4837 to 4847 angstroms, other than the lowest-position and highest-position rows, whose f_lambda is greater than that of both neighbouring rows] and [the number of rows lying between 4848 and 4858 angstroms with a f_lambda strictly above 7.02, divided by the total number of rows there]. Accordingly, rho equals 1.44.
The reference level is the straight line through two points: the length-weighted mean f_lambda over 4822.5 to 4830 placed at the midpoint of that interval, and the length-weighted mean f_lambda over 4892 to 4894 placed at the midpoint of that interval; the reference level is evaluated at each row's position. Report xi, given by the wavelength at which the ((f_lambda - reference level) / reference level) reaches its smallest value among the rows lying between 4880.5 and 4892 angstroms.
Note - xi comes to 4881.11 angstroms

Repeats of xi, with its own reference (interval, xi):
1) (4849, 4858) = 4851.98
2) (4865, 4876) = 4873.25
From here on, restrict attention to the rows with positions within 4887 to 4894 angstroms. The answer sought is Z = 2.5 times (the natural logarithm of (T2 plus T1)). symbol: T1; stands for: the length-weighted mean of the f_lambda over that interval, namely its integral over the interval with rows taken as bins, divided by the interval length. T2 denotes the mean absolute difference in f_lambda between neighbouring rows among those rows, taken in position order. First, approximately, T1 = 7.3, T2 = 0.42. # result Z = 5.11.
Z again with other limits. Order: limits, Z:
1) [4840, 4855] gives 4.96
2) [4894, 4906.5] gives 5.09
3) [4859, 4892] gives 5.00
